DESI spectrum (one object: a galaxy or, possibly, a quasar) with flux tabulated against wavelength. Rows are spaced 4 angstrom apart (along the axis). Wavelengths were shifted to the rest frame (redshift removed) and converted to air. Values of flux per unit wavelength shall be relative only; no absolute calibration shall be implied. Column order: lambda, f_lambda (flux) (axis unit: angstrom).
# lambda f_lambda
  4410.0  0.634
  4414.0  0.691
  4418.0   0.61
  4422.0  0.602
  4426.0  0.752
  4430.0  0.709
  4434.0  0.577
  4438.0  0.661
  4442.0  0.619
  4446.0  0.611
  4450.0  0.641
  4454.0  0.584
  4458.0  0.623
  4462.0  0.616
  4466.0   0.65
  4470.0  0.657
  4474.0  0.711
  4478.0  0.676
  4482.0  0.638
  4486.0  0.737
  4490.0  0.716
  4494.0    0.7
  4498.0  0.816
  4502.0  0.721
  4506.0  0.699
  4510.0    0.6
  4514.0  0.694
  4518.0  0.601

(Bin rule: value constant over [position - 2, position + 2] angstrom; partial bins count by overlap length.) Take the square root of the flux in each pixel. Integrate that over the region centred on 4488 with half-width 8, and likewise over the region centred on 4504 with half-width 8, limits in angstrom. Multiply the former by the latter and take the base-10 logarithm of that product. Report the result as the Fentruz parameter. 2.25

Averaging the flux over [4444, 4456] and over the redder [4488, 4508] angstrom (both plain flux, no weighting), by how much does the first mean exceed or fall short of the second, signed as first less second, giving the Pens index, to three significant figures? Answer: -0.118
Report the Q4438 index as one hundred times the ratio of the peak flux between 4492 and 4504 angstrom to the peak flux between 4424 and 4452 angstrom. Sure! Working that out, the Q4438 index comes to 109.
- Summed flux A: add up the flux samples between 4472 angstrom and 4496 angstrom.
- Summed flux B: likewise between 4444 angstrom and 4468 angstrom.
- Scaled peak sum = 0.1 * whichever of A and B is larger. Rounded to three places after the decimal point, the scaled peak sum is 0.418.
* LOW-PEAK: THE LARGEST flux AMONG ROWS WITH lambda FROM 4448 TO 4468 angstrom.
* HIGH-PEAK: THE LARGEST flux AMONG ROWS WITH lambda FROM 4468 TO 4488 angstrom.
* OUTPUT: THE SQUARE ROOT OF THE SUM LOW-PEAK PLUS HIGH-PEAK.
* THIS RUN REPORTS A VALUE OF 1.18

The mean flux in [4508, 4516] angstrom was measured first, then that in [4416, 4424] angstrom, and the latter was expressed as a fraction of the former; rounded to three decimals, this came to 0.937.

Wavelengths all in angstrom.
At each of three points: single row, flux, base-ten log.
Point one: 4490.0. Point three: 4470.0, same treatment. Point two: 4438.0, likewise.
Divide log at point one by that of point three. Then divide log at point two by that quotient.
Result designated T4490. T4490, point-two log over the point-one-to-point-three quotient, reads -0.23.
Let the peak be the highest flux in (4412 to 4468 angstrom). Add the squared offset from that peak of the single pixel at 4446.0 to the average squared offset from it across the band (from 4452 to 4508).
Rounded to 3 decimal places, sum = 0.028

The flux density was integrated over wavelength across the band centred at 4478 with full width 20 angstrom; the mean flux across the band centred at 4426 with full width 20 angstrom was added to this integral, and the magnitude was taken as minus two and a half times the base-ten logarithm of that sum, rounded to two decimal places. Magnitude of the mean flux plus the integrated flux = -2.89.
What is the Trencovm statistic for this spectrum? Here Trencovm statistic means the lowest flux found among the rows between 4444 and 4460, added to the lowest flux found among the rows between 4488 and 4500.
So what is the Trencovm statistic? 1.28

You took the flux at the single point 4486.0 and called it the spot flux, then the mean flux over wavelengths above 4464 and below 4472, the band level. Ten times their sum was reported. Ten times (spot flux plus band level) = 13.9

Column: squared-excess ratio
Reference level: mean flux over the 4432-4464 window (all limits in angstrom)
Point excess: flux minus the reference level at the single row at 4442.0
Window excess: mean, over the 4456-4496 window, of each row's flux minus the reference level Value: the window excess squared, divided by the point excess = 1.25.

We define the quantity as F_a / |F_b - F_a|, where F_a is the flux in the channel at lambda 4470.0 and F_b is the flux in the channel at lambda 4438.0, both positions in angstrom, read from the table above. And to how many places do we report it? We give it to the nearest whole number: 164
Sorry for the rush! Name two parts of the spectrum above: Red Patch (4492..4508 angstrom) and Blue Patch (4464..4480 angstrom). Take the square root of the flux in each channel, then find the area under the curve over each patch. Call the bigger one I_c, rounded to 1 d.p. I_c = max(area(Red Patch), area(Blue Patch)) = 13.7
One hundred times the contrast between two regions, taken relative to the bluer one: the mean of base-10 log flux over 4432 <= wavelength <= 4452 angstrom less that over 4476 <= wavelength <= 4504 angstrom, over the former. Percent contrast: 29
